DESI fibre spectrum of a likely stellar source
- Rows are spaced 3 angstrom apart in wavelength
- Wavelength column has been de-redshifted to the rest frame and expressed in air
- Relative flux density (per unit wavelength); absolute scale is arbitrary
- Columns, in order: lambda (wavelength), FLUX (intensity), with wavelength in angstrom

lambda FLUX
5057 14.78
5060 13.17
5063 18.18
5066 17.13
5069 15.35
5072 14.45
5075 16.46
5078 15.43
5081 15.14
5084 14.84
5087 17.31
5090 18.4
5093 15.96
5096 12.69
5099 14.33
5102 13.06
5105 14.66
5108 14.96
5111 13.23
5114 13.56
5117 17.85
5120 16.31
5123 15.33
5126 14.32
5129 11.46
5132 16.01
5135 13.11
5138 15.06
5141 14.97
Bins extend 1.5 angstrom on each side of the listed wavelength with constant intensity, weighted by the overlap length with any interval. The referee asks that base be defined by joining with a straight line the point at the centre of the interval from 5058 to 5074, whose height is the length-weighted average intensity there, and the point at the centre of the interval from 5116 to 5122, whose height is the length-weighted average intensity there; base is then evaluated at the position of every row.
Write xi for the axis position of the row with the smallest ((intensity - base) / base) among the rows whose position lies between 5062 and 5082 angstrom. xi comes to 5072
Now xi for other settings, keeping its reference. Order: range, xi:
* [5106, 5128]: 5111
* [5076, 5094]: 5084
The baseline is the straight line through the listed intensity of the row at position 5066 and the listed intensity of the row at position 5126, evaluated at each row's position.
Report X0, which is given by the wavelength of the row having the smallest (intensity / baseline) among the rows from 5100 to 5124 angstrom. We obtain 5102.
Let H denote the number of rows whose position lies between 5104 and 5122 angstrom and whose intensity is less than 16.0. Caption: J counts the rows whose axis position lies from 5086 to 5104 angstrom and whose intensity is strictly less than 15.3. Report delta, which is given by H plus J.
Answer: 7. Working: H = 4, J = 3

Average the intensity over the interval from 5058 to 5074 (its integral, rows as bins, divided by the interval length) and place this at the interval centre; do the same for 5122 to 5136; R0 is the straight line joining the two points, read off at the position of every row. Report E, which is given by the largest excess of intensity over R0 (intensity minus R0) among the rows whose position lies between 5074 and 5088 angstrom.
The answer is 2.2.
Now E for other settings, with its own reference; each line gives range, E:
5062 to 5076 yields 2.4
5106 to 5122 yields 3.5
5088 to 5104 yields 3.4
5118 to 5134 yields 2.1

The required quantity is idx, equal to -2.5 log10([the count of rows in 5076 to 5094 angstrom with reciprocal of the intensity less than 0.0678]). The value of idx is -1.9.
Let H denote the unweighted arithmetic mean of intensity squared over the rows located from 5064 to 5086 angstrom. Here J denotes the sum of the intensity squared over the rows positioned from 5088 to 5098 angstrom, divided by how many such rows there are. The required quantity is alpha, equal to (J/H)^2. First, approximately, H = 242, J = 251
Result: 1.08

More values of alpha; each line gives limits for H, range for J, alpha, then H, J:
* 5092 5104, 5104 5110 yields 1.23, 198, 219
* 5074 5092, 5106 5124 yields 0.77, 266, 234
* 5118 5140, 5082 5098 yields 1.43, 213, 255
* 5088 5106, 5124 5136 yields 0.73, 224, 191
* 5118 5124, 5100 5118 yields 0.73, 251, 214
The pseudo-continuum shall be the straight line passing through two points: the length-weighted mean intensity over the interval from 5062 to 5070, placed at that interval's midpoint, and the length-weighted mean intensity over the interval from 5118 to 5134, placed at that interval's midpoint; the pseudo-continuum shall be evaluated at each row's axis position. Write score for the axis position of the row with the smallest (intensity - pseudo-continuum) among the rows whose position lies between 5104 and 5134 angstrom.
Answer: 5129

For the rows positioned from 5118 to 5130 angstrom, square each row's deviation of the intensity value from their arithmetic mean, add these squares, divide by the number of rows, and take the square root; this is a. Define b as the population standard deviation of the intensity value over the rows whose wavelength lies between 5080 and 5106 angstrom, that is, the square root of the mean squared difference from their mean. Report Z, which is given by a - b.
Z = 0.07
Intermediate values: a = 1.8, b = 1.74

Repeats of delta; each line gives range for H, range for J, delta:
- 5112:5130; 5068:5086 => 7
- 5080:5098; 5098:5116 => 10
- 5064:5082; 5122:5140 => 8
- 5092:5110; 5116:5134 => 8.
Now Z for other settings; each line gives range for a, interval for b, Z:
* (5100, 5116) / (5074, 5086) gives 0.16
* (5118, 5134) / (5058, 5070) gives -0.15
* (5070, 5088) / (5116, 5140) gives -0.87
